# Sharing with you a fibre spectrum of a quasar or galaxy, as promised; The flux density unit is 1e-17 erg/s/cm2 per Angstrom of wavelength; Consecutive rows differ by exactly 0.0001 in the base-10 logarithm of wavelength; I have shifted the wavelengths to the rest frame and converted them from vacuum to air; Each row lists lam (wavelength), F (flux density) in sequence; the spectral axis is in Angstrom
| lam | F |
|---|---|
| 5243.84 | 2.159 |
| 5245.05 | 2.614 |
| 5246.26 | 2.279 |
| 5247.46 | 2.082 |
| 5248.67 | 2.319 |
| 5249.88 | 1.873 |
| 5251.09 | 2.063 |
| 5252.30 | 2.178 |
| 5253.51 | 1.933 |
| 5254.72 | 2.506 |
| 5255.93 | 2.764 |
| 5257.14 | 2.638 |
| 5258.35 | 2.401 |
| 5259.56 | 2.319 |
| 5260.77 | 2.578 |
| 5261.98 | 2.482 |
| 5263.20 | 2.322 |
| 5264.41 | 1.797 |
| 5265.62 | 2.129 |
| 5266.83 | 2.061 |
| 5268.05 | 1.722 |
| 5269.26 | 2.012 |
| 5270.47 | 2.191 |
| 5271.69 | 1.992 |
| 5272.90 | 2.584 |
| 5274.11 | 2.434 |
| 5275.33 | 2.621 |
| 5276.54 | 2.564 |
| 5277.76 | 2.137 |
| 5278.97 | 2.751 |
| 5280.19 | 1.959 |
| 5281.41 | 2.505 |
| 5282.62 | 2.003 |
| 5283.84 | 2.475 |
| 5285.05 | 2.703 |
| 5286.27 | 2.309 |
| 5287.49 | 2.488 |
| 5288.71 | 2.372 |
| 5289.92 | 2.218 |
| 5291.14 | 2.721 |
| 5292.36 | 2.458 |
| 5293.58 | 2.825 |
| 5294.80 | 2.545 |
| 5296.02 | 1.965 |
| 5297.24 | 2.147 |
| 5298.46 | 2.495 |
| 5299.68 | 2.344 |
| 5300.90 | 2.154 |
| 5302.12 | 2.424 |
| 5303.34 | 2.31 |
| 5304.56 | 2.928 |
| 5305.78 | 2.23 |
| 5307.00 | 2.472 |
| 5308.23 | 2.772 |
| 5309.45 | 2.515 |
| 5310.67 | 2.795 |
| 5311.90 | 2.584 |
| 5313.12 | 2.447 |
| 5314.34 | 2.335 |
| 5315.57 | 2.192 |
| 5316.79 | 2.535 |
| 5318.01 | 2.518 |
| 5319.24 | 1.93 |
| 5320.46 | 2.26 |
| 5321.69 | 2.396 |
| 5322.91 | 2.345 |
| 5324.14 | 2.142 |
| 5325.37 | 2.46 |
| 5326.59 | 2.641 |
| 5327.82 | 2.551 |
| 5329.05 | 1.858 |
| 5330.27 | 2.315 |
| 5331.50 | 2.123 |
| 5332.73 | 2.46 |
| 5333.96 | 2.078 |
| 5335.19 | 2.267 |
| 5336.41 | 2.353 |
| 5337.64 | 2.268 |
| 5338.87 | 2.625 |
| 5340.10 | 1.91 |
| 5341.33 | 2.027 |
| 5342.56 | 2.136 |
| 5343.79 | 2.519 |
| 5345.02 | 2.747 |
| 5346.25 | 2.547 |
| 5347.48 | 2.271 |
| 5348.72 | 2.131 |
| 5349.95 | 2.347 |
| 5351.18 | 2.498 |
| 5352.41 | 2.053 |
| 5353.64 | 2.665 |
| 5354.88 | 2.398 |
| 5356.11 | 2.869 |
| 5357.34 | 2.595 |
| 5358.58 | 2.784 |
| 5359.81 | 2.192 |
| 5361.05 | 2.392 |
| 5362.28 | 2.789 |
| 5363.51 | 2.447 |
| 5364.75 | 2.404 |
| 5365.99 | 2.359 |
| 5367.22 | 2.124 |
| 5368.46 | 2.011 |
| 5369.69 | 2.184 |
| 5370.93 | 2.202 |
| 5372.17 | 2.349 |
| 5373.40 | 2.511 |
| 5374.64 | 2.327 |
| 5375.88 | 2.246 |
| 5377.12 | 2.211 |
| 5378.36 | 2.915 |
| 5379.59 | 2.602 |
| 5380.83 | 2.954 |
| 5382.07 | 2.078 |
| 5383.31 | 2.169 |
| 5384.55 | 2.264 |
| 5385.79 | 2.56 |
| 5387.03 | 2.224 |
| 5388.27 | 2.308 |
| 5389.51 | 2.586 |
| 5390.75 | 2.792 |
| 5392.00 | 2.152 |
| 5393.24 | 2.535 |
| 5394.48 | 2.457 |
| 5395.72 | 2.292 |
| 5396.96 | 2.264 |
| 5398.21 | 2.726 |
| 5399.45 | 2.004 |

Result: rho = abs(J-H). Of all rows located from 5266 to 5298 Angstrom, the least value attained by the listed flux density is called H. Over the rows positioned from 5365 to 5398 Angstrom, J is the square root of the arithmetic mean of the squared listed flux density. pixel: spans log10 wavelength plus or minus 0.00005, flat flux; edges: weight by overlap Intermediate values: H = 1.722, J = 2.38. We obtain 0.66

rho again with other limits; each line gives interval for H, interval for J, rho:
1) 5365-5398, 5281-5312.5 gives 0.45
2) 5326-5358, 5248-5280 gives 0.44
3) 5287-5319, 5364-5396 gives 0.42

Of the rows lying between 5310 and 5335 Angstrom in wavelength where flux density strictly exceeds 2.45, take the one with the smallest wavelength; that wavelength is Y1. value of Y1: 5310.67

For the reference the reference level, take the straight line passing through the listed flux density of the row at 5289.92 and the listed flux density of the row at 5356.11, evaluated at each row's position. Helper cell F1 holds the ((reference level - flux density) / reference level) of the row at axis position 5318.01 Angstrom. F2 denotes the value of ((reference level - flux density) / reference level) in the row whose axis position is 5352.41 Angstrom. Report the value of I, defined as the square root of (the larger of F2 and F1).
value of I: 0.52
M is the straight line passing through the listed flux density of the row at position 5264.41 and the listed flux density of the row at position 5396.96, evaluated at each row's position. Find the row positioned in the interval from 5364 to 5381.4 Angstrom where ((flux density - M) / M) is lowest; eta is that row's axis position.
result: 5368.46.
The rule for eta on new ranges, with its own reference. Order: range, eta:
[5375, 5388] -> 5382.07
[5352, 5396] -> 5368.46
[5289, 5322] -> 5319.24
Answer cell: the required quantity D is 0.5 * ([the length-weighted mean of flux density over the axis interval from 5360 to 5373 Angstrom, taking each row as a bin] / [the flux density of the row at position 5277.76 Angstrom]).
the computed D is 0.54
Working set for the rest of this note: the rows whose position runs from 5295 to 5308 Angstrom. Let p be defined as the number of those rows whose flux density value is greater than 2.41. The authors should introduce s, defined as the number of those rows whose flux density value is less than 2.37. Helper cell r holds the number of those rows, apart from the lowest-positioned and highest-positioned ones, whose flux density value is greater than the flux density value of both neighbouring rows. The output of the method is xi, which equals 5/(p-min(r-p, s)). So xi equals 1.0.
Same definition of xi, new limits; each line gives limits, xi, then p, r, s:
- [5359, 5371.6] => 1.7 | 2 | 1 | 6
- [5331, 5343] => 5.0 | 2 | 3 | 8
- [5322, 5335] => 1.0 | 4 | 3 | 6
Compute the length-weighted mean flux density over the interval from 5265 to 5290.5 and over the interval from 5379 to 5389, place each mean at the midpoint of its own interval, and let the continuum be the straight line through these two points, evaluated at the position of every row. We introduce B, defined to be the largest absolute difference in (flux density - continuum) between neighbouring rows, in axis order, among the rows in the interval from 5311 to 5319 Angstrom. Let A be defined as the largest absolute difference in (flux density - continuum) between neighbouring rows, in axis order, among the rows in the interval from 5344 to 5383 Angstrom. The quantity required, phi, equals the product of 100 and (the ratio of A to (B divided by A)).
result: 225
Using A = 0.877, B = 0.342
